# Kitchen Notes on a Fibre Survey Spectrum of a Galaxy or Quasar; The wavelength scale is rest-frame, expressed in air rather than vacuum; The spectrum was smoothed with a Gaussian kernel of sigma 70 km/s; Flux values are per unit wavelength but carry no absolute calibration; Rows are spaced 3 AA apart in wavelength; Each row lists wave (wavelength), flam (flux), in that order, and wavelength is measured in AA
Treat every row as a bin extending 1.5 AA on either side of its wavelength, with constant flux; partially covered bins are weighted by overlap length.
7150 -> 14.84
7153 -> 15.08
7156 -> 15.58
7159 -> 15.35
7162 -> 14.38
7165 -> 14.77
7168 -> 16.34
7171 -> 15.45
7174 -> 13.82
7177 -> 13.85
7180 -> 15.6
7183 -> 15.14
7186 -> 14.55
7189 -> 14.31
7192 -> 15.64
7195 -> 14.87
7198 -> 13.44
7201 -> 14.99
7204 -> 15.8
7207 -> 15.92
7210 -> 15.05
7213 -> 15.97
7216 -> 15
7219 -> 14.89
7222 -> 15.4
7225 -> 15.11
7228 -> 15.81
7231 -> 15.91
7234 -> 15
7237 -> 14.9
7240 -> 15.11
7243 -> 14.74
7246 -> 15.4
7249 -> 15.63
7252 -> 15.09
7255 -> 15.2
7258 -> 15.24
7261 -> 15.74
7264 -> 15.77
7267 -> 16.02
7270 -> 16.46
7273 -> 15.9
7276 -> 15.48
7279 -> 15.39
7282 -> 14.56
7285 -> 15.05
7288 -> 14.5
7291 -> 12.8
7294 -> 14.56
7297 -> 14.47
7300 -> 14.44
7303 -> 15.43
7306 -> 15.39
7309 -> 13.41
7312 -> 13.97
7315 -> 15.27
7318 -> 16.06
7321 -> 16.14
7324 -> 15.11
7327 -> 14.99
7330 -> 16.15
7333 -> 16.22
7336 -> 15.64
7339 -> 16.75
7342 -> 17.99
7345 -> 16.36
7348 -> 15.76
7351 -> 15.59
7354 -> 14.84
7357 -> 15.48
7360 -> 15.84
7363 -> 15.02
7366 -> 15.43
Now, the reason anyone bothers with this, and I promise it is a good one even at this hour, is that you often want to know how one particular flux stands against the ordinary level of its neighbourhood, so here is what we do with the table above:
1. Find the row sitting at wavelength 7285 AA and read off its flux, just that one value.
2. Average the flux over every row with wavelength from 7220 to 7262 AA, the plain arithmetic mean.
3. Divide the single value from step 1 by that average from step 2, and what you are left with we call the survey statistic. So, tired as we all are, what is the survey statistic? 0.98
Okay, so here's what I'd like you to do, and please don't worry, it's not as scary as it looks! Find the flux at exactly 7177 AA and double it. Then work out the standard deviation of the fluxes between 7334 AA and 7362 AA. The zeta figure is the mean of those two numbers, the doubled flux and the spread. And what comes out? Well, 14.3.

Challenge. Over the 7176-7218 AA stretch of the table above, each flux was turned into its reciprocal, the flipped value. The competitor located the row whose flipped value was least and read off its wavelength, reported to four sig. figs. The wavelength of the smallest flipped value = 7213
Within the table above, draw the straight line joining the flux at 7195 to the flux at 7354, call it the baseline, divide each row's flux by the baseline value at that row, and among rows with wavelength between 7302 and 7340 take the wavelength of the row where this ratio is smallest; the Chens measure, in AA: 7309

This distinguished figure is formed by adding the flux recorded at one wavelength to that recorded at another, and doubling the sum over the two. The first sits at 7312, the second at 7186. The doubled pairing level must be 57.0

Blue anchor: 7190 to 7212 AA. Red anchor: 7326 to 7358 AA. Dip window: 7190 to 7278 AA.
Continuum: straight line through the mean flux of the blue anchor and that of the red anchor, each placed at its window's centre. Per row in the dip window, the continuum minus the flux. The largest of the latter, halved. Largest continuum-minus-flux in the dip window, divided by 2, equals 0.82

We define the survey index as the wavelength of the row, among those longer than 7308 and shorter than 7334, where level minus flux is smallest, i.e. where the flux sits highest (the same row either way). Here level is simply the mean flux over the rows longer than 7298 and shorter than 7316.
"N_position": 7333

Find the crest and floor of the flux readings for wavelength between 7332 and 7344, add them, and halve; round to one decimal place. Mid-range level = 16.8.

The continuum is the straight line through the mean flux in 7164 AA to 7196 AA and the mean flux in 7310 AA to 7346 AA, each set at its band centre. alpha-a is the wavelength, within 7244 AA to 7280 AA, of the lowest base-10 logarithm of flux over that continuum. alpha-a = 7252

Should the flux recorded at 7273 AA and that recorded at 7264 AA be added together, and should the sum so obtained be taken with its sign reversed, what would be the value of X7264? -31.7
